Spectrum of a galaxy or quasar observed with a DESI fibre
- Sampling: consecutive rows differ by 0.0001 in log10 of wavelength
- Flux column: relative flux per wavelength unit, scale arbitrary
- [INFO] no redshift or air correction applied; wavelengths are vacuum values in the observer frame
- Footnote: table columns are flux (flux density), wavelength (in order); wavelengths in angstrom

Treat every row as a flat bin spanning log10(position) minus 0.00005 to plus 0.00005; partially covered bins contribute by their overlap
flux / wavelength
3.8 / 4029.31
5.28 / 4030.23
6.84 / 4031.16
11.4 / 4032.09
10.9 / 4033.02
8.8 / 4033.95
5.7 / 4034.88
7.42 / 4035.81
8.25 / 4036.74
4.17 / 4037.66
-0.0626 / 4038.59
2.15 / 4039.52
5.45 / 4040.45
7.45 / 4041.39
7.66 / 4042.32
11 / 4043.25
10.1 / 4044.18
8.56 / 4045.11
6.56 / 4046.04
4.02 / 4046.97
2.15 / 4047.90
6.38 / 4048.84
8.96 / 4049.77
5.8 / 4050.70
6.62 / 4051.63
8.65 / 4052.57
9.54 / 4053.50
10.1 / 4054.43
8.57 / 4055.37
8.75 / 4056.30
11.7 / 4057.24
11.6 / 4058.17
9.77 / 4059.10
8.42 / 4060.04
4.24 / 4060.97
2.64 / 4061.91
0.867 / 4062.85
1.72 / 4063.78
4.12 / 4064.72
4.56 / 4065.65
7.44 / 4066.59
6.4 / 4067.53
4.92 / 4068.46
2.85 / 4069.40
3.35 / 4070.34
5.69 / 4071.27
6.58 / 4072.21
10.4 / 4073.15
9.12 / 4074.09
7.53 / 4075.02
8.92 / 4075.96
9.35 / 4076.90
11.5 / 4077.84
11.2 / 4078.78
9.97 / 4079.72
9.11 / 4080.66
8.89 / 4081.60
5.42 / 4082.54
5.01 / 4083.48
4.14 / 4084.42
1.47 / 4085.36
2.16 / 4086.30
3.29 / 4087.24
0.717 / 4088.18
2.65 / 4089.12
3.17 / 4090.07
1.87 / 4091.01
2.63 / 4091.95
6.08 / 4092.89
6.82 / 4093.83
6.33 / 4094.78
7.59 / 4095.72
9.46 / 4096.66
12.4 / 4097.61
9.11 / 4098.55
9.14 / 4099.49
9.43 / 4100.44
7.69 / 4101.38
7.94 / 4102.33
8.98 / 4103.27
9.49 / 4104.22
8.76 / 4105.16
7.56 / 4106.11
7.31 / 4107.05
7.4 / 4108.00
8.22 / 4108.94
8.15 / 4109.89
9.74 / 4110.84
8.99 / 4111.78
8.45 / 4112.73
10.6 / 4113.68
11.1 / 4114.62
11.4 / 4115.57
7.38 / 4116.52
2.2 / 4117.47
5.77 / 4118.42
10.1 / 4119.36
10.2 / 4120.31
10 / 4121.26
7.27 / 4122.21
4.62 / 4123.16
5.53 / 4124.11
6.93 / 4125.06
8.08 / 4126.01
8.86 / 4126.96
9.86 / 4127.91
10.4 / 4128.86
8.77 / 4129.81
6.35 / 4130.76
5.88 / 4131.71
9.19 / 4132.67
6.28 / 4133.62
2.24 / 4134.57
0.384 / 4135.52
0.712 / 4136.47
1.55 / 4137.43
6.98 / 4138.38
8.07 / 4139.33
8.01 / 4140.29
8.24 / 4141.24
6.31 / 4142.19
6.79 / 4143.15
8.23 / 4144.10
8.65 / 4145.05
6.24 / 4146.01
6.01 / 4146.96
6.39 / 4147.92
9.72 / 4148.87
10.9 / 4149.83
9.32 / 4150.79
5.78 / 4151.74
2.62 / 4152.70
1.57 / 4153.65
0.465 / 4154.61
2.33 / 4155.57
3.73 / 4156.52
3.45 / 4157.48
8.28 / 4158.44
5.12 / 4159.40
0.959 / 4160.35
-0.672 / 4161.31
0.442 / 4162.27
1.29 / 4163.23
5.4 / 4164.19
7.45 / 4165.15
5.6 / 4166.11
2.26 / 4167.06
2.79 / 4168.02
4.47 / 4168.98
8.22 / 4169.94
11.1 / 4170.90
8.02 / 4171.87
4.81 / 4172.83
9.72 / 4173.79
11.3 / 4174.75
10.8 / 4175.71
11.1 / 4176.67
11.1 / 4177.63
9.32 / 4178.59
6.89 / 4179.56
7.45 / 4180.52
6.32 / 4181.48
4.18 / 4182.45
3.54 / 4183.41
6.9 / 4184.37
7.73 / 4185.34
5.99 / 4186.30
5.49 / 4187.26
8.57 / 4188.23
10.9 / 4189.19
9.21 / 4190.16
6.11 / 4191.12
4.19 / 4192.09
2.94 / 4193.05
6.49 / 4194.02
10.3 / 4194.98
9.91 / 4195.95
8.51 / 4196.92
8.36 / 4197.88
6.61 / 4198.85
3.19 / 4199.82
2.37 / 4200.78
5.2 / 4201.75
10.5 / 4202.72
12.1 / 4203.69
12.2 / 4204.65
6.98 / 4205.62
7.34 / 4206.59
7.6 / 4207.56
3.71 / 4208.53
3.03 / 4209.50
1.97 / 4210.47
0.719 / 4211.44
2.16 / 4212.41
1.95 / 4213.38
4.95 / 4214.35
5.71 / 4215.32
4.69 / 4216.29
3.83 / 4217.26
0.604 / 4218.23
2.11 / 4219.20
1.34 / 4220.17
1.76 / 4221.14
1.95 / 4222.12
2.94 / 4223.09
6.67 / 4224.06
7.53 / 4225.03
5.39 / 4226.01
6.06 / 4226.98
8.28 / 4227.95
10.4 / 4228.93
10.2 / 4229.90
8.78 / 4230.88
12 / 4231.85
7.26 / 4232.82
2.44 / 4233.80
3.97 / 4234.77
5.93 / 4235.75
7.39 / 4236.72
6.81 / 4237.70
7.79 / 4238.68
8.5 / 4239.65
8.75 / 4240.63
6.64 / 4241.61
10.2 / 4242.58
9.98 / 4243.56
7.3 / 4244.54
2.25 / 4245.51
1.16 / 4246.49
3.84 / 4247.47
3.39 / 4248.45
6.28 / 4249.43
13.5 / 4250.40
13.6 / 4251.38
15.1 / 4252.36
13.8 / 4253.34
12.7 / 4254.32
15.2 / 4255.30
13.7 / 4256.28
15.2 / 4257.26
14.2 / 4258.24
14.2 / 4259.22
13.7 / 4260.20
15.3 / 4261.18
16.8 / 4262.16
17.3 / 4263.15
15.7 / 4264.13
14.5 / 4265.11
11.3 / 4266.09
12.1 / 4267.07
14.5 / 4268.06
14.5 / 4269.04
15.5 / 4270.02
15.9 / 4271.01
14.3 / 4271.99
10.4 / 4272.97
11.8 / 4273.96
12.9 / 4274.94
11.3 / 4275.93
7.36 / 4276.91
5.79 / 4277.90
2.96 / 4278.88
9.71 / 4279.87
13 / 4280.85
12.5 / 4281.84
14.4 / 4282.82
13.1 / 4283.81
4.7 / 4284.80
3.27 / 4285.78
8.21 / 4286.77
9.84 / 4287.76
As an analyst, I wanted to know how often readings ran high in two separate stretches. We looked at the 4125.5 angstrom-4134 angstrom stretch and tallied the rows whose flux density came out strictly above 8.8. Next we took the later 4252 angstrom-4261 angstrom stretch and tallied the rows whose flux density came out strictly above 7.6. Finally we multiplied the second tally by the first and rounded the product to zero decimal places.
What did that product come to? 36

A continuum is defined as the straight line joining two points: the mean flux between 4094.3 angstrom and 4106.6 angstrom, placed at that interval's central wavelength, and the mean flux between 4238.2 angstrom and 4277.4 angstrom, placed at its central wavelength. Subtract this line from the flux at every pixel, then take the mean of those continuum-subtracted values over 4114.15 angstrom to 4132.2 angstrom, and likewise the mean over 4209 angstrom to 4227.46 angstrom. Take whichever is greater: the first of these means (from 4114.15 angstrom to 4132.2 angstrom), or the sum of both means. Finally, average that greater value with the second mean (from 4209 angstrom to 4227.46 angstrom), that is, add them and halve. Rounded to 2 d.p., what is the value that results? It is -4.33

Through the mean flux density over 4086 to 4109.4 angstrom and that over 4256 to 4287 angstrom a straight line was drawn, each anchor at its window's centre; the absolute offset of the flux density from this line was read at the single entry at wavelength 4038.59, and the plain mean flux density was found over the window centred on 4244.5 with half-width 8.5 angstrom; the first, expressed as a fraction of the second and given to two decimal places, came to 0.62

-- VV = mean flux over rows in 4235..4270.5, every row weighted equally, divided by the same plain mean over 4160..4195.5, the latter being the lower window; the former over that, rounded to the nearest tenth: 1.7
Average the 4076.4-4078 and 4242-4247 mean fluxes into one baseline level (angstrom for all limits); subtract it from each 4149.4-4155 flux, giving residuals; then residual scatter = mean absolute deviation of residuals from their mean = 3.6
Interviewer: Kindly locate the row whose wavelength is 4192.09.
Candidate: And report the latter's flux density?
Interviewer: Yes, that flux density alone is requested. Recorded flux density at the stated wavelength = 4.19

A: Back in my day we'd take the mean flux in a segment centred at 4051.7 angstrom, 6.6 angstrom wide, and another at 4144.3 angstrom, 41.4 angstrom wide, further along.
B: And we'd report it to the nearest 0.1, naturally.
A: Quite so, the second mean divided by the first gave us 0.7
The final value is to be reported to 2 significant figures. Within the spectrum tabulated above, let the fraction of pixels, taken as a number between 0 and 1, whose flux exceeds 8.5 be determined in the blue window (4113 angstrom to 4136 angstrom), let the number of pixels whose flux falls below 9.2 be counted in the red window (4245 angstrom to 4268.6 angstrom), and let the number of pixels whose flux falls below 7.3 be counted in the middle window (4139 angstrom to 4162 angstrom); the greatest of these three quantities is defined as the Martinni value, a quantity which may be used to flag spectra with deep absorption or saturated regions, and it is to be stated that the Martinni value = 15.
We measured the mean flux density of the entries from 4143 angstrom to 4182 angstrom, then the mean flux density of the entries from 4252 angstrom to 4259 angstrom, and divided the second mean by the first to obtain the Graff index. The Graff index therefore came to 2.32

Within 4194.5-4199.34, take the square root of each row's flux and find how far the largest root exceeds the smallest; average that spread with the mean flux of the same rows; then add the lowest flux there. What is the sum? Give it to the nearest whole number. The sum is 11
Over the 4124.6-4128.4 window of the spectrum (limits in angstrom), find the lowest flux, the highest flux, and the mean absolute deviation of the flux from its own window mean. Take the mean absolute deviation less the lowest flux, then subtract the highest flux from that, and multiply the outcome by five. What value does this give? -79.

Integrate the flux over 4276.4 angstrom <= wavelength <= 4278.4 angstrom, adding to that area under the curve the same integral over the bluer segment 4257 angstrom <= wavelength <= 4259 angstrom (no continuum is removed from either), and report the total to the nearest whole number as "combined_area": 42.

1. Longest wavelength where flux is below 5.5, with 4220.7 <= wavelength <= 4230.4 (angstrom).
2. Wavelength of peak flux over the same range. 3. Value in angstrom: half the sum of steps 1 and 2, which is 4227.5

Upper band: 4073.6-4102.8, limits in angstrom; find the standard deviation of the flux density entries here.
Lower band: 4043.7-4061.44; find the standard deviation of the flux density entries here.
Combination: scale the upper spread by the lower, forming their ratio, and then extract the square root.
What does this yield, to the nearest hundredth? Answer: 1.13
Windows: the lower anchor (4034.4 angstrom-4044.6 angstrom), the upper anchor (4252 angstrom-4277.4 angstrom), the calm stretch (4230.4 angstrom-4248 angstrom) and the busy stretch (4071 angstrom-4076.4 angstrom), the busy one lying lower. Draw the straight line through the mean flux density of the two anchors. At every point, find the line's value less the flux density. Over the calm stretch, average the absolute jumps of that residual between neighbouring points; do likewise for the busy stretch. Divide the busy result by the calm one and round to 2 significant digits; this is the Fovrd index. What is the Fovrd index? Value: 0.81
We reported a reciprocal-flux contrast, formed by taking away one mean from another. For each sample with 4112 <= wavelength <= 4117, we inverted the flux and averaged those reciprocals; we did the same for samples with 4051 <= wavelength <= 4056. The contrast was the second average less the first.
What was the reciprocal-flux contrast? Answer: 0.01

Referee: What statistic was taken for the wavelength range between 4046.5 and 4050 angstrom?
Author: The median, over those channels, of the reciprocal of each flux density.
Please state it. 0.203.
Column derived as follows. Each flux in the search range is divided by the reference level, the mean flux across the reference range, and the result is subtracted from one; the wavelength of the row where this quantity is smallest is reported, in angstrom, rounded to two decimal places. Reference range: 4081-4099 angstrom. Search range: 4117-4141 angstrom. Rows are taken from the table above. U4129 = 4128.86 angstrom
